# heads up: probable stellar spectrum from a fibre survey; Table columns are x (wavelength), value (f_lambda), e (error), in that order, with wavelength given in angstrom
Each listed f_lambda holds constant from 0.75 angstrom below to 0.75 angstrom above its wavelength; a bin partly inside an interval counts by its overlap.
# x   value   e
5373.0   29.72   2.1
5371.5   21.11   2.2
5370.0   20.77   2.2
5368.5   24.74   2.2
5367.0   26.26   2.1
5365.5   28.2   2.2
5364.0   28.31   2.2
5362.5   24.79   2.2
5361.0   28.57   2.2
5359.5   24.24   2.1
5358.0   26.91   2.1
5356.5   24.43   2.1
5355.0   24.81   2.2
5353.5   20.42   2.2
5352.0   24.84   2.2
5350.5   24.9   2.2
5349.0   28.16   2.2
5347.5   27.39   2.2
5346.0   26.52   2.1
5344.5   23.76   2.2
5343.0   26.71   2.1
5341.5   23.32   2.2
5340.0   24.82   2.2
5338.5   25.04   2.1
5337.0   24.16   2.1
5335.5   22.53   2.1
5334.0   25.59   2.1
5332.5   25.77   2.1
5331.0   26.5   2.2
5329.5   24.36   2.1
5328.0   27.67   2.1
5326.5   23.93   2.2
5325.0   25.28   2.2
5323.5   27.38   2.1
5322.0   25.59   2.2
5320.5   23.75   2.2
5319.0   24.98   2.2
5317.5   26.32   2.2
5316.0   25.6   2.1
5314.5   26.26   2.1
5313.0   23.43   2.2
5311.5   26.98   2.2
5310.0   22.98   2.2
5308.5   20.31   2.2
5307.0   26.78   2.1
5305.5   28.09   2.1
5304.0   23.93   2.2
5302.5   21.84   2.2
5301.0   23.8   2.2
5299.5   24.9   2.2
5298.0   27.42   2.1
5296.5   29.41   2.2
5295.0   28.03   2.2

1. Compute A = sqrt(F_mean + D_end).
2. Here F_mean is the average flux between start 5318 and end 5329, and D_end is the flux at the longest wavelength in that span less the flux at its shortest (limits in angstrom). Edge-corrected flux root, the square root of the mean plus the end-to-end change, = 5.3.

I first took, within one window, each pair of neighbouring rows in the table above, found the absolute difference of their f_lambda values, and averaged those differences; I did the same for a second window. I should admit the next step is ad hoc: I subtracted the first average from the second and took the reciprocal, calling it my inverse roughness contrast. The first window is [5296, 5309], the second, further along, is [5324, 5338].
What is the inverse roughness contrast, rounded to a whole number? -1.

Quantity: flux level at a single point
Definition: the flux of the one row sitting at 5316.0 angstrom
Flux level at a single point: 25.6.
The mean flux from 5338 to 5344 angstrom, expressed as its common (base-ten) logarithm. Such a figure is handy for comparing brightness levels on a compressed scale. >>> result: 1.40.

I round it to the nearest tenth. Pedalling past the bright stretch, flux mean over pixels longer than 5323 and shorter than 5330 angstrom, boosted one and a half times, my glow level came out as 38.6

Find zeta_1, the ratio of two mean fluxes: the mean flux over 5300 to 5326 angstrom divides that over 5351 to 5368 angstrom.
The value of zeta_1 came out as 1.03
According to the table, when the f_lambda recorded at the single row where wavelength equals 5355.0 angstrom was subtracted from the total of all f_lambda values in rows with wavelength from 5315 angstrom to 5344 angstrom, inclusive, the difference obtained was 454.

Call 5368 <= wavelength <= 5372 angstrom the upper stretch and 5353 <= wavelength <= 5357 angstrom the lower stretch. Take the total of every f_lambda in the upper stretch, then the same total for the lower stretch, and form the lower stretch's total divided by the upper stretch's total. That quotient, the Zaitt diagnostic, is 1.05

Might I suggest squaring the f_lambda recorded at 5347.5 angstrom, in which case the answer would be 750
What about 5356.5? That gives 597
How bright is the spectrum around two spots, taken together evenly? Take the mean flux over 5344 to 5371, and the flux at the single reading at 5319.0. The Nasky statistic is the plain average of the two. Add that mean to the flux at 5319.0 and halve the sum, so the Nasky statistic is 25.2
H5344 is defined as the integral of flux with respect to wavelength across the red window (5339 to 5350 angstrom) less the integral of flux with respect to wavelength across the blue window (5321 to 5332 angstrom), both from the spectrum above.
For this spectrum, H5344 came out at 0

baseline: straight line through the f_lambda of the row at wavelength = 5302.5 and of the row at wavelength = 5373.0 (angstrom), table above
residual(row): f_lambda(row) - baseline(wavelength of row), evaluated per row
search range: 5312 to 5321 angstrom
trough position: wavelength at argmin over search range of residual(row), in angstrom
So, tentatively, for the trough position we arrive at 5320.5 angstrom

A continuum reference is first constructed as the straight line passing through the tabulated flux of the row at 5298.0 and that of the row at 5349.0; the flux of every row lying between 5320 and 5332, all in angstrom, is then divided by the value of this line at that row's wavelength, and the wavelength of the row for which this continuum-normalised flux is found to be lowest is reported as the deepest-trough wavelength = 5320.5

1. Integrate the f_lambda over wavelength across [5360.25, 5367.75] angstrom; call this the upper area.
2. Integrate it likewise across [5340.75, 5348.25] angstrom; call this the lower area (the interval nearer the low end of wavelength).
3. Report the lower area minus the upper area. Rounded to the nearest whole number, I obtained -13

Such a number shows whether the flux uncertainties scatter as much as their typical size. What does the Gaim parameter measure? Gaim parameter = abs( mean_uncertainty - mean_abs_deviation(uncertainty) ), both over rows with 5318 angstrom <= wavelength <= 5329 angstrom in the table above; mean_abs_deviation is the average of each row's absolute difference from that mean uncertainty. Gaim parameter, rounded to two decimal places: 2.13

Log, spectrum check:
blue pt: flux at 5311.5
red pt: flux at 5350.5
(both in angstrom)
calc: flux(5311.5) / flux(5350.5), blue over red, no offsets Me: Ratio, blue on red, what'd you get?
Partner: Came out 1.08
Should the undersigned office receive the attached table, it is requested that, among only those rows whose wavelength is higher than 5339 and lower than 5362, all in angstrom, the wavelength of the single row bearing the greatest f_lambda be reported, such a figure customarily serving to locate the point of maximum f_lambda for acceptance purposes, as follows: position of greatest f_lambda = 5361.0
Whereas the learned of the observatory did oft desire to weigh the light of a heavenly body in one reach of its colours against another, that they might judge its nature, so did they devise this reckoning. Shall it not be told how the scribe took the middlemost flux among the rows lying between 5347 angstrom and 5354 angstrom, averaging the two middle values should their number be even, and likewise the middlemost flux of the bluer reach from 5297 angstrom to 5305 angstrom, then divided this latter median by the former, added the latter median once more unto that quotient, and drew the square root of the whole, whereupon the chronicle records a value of 4.99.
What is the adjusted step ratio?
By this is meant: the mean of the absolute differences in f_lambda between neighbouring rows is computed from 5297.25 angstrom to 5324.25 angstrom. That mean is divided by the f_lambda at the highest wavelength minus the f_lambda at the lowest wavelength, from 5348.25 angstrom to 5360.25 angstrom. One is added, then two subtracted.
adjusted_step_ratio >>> -1.60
